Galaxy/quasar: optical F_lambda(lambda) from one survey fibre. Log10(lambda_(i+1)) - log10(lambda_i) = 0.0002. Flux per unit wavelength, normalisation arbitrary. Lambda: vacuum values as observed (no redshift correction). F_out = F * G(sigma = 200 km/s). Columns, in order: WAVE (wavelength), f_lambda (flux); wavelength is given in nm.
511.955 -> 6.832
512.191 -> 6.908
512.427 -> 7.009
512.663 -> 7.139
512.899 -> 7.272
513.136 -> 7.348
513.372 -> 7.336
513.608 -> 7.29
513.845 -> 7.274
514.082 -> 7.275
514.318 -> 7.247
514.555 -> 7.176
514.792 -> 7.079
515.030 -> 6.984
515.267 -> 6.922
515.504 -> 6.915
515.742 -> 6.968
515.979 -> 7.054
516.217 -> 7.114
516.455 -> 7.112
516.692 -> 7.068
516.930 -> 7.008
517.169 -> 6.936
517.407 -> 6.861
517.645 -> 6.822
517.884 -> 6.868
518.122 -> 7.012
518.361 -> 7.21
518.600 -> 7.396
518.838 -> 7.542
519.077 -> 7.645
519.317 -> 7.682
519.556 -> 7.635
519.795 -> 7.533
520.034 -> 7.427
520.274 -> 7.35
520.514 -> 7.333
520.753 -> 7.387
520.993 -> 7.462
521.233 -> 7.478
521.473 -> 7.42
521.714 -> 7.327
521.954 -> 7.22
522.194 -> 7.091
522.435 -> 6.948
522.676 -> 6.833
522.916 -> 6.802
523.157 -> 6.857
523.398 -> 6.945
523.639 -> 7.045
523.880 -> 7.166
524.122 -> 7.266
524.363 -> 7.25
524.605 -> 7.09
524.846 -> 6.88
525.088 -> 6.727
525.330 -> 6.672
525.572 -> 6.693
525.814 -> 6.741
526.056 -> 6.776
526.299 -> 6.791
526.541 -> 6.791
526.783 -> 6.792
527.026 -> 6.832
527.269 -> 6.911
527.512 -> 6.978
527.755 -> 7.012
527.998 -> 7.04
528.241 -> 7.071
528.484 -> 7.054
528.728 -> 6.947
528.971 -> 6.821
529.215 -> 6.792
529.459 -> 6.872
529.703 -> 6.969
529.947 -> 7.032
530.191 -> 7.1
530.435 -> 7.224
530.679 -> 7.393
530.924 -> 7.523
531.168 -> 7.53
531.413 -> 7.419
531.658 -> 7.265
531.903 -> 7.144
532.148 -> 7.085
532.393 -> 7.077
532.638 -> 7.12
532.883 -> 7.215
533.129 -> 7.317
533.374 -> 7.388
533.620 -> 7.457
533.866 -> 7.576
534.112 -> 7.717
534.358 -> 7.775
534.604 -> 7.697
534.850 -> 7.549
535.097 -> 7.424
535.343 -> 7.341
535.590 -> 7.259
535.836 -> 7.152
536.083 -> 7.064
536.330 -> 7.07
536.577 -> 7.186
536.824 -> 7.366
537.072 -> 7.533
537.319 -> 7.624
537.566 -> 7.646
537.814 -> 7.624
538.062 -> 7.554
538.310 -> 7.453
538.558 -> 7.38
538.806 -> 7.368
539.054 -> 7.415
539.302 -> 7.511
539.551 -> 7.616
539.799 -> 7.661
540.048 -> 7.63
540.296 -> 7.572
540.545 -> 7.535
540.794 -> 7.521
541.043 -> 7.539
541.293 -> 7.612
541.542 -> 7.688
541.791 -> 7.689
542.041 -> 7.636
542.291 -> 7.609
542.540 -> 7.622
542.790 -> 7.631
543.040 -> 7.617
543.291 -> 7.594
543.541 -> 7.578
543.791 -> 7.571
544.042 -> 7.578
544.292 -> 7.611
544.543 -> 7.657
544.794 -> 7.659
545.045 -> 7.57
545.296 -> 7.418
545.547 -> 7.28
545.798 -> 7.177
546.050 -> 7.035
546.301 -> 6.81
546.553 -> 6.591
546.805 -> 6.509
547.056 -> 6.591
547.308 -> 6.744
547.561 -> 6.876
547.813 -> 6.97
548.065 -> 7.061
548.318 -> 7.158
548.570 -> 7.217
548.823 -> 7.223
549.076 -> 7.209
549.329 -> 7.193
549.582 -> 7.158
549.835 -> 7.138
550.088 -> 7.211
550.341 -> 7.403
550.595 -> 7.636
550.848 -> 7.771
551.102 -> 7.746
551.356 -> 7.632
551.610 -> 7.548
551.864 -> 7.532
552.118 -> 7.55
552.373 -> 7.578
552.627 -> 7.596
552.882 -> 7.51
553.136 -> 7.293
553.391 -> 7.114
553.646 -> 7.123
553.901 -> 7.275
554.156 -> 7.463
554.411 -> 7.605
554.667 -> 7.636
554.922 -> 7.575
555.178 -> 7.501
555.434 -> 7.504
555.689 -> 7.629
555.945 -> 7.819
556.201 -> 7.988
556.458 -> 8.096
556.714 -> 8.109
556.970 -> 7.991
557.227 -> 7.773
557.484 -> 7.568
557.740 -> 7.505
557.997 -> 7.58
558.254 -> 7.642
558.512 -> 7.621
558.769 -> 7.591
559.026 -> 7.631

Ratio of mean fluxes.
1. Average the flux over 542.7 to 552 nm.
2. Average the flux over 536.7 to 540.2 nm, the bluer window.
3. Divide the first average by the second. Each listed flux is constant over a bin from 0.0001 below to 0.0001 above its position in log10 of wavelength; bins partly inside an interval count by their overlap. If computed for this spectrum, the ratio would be 0.97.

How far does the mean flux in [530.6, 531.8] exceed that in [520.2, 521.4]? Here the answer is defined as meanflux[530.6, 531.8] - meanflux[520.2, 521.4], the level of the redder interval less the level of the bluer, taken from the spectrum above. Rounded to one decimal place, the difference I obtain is 0.0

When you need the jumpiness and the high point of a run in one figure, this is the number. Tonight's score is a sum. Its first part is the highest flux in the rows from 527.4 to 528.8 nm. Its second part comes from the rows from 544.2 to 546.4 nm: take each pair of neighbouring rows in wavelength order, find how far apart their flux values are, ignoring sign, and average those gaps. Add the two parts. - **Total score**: 7.2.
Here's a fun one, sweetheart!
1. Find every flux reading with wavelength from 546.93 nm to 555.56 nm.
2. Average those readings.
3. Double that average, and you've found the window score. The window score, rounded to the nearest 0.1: 14.7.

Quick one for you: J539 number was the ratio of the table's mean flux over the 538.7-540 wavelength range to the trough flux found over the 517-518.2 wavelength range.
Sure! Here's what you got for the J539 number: 1.10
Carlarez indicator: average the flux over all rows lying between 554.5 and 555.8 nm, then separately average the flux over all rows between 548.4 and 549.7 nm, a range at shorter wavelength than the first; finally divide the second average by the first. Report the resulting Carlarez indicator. 0.95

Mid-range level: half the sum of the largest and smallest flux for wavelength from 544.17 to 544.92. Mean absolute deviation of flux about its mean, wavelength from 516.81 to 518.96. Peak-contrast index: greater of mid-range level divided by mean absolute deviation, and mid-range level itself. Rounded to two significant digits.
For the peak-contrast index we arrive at 37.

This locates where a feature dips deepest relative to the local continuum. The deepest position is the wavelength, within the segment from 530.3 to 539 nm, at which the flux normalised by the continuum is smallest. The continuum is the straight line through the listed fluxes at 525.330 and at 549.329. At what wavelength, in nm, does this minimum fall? 536.083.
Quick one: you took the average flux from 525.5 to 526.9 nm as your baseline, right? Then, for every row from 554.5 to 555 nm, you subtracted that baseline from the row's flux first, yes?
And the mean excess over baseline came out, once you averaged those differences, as 0.84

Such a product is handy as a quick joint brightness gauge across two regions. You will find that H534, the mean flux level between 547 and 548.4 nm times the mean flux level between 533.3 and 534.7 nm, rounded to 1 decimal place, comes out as 52.5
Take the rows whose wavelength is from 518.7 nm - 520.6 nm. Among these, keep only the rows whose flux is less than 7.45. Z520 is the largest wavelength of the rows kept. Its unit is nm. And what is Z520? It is 520.514 nm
